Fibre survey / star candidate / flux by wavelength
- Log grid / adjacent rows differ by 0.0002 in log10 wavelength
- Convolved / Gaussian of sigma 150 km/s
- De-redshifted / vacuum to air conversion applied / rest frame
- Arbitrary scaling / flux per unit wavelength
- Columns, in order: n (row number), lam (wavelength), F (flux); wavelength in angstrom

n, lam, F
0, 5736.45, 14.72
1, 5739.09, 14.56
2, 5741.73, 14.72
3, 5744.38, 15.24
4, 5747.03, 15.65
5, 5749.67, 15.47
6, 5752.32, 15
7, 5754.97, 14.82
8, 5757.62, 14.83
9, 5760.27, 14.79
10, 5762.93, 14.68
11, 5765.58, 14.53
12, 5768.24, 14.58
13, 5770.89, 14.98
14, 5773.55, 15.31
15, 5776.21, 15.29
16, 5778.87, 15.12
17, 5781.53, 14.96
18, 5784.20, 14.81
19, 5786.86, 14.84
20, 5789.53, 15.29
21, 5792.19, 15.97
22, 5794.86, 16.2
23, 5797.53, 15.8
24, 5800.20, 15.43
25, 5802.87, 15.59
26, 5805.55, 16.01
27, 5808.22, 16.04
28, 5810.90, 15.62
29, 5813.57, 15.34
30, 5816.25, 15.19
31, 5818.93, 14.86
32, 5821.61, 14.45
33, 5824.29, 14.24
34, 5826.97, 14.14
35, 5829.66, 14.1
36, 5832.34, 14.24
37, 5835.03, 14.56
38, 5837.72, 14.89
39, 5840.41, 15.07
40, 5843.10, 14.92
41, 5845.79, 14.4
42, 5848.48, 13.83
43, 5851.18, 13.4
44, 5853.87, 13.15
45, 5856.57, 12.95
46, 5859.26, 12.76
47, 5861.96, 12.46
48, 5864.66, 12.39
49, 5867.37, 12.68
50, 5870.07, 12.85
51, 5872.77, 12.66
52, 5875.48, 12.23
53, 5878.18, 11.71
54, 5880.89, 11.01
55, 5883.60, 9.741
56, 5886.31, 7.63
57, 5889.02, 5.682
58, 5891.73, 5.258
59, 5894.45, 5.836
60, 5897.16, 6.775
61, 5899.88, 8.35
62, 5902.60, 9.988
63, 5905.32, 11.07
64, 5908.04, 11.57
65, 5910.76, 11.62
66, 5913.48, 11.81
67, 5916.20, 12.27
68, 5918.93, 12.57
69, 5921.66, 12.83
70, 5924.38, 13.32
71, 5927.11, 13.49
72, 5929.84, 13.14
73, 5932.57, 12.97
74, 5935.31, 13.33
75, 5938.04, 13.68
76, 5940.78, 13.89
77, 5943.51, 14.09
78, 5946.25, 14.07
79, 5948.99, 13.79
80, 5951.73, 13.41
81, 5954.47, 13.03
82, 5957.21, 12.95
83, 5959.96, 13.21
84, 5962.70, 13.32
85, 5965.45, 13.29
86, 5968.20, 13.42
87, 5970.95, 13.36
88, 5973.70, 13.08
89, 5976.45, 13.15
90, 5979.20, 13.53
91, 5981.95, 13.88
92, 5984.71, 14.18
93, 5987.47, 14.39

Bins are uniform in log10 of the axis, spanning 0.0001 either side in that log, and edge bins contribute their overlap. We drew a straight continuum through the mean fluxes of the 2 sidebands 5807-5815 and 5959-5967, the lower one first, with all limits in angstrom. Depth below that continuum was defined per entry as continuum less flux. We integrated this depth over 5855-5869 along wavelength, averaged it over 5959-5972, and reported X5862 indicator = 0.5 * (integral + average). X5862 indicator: 15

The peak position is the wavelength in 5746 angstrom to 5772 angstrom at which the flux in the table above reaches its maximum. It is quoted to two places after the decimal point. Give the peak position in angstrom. 5747.03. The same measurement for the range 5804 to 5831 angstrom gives 5808.22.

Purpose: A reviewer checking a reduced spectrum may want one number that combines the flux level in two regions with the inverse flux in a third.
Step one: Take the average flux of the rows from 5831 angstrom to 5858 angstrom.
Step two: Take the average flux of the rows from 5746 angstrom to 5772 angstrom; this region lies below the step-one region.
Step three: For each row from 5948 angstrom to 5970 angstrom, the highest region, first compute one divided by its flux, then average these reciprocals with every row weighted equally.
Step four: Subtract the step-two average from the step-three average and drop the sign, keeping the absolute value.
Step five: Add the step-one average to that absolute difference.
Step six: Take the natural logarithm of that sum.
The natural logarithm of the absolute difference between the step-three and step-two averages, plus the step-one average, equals 3.37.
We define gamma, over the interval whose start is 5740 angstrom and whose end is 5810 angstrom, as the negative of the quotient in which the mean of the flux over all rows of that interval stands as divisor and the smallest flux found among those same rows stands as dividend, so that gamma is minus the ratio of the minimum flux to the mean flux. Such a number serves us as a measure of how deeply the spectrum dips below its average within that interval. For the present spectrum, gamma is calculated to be -0.95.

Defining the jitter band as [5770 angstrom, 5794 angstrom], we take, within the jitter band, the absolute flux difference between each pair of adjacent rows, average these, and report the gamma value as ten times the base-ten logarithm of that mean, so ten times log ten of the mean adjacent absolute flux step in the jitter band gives -6.0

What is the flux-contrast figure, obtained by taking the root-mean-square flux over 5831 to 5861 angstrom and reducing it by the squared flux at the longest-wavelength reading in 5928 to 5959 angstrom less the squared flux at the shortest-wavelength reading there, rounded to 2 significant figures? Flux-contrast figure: 19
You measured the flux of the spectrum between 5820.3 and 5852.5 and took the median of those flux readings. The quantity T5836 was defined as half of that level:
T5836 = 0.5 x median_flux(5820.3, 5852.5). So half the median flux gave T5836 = 7.16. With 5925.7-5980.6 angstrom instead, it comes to 6.67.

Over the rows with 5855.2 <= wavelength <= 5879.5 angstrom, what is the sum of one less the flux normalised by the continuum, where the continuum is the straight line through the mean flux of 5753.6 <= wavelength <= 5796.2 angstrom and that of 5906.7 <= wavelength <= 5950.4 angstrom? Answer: 0.9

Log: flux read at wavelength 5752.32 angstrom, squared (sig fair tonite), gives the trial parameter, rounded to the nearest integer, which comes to 225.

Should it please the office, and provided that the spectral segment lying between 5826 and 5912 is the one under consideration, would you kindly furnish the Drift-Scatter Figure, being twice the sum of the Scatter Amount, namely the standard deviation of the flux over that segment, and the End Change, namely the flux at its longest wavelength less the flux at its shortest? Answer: 1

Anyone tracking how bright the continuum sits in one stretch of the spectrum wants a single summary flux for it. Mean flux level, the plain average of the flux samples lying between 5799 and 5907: 12.6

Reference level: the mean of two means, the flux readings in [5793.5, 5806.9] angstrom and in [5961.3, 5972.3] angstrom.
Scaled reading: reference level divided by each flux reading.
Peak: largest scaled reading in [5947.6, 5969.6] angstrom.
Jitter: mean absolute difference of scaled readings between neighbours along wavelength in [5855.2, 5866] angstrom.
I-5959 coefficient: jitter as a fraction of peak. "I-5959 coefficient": 0.015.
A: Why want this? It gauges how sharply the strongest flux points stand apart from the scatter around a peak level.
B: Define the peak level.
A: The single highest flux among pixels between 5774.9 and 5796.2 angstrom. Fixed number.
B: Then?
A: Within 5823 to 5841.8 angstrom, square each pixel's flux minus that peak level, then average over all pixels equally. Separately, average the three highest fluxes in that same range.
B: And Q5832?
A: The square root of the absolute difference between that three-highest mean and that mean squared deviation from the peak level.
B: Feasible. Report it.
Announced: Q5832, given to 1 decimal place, 3.4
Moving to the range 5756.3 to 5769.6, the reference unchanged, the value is 3.5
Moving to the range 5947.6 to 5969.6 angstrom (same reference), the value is 2.3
